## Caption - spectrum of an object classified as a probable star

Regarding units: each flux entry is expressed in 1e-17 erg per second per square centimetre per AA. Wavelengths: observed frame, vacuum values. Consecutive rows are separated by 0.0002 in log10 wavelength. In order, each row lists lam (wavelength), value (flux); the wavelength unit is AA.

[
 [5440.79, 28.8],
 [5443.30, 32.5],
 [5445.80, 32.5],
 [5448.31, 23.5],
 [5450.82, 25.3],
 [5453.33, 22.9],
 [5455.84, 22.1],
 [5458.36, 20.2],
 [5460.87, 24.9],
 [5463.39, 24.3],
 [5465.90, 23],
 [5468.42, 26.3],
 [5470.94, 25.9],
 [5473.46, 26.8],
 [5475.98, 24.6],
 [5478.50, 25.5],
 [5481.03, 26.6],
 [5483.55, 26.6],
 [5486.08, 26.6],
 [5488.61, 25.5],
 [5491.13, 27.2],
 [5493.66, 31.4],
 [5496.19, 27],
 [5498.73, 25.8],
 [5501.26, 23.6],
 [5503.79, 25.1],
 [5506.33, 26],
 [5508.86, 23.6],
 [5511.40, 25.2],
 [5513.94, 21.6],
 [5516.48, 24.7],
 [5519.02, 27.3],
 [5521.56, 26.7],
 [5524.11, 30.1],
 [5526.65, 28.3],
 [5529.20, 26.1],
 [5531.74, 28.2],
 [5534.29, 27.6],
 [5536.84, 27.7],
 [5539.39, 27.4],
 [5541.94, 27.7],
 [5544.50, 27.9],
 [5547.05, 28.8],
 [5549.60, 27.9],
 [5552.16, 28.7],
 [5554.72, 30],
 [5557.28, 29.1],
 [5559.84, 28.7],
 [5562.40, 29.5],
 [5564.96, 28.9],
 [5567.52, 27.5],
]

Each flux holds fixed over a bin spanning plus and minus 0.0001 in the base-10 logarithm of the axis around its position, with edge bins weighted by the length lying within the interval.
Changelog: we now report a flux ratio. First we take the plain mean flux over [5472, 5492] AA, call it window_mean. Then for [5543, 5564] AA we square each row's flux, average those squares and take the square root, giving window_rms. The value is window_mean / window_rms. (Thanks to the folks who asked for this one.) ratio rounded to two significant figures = 0.91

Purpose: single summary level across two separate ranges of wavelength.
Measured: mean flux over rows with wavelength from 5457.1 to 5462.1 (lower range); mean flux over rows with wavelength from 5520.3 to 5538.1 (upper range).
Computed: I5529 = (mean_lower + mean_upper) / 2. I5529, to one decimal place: 25.2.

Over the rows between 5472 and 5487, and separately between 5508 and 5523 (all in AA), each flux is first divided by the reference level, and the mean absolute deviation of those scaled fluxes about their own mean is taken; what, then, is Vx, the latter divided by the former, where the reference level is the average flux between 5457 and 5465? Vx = 2.2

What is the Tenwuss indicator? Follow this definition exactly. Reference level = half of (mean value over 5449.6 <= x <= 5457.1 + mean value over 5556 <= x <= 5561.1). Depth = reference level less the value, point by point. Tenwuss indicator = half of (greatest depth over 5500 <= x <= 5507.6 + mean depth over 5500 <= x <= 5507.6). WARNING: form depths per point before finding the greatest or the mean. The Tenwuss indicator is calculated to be 2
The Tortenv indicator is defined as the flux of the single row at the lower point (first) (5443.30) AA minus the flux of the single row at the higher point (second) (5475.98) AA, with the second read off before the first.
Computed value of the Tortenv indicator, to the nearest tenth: 7.9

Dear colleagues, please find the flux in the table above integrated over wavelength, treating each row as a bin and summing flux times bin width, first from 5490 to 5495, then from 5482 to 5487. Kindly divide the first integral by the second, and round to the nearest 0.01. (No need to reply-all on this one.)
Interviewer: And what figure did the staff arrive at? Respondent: 1.10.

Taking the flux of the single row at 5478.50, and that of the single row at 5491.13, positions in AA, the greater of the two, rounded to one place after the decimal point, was 27.2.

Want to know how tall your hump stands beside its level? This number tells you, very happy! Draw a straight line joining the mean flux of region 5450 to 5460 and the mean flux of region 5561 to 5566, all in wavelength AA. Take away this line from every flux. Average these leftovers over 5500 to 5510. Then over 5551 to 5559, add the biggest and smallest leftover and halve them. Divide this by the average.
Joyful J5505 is -0.70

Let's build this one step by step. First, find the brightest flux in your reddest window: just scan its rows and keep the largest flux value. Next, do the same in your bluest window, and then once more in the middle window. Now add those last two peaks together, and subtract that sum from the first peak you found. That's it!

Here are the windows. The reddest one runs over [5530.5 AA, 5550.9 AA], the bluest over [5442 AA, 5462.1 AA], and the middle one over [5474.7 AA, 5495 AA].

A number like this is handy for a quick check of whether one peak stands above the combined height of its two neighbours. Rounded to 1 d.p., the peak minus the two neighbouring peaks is -35.1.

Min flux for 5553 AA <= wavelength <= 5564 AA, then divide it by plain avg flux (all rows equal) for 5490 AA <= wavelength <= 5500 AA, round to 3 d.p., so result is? 1.031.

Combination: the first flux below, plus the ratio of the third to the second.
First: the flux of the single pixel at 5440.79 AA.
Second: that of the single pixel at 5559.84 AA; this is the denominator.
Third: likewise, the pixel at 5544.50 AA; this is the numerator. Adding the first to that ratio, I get 29.8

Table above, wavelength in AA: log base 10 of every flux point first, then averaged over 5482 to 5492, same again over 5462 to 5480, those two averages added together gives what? 2.82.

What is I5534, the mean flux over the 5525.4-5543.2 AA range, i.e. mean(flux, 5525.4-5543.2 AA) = 28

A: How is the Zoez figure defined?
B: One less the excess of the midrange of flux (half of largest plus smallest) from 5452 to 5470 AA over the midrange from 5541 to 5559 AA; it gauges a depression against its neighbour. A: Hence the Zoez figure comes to 6.6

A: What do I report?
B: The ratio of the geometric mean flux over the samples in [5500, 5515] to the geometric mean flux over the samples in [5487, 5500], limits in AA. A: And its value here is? 0.88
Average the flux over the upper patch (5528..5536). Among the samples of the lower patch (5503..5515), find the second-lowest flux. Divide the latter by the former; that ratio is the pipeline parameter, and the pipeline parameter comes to 0.86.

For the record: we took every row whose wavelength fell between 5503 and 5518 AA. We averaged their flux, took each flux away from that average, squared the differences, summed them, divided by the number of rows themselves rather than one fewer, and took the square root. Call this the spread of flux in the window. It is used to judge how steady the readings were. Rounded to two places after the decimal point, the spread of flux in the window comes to 1.43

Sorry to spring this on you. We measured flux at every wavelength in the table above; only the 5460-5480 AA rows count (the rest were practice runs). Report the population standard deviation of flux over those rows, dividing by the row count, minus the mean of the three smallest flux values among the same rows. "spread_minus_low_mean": -22.8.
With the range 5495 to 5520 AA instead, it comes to -21.3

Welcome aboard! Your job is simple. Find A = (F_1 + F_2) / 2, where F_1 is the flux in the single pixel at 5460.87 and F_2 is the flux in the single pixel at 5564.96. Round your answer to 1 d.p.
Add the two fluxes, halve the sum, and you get 26.9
